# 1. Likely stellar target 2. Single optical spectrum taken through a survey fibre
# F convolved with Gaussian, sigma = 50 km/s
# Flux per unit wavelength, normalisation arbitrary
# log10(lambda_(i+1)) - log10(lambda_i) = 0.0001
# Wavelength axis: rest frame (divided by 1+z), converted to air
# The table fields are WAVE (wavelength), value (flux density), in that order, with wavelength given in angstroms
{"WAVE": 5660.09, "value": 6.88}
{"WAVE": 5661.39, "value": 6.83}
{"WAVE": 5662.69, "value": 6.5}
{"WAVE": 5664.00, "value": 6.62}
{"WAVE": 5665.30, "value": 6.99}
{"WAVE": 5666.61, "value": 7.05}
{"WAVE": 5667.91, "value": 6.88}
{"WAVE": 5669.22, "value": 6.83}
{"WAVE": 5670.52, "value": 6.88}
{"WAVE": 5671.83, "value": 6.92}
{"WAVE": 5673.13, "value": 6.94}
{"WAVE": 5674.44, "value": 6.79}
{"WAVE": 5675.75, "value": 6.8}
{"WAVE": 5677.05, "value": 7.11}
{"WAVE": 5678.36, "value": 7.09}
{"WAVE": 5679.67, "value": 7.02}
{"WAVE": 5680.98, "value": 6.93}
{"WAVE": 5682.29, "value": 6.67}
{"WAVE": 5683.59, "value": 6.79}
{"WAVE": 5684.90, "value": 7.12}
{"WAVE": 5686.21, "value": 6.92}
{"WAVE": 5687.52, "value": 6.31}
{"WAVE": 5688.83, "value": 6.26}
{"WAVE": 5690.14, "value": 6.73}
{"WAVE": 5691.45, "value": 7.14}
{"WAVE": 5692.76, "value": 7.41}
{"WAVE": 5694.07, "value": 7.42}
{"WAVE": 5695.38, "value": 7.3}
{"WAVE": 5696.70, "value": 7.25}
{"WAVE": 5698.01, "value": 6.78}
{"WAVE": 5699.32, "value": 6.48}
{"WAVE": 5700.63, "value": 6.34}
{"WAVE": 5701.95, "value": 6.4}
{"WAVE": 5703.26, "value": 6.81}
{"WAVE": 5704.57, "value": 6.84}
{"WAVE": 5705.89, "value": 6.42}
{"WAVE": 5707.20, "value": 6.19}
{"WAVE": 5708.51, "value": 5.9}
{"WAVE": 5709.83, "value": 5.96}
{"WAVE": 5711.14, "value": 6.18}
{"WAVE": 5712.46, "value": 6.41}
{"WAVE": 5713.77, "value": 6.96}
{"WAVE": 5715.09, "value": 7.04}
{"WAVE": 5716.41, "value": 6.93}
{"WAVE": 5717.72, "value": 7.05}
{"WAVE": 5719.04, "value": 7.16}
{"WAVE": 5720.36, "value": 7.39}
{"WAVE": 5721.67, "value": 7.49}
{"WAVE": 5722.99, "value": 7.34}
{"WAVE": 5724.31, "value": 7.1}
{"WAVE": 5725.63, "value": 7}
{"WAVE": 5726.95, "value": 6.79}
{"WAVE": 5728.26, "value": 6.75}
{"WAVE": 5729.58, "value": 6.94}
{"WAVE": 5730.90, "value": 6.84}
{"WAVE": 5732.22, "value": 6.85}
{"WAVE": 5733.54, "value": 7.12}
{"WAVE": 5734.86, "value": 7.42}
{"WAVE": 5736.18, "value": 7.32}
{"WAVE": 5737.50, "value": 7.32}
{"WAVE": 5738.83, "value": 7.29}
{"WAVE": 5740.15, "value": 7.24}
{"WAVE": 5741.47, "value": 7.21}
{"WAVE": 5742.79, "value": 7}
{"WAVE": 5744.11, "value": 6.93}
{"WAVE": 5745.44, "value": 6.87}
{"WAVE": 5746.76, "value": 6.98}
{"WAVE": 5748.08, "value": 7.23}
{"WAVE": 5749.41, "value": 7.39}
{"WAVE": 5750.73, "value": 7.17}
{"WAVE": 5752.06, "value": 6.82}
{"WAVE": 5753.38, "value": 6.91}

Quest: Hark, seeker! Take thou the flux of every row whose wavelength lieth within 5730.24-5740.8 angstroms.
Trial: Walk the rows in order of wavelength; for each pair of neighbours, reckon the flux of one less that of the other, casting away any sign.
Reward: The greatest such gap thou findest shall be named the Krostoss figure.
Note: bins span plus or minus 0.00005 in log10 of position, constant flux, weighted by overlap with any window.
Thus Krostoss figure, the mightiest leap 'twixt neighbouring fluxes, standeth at 0.30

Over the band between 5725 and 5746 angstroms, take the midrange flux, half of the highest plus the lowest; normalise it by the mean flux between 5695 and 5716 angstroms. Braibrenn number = 1.08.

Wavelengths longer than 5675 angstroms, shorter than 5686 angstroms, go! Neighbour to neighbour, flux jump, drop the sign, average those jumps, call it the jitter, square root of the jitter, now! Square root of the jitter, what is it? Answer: 0.41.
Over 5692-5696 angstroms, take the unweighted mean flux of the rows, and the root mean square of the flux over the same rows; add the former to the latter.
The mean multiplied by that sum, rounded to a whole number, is 109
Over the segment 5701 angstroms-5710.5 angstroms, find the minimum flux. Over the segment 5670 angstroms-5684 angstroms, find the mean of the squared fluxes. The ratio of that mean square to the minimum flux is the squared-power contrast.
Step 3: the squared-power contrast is 8.1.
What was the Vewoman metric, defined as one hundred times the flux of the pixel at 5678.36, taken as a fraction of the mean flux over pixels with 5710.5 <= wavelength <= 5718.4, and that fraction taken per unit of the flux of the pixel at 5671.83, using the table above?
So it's 15.2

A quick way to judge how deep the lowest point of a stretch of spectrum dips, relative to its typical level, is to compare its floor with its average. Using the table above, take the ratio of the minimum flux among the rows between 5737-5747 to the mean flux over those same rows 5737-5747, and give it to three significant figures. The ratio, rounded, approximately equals 0.967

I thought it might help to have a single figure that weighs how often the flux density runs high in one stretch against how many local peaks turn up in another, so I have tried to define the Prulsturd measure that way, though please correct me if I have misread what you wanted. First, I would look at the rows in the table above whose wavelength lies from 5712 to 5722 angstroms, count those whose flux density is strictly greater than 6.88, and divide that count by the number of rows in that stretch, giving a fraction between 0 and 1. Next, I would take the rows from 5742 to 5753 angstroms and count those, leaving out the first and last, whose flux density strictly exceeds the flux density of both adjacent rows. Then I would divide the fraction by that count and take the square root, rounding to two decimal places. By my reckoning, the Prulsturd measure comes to 0.94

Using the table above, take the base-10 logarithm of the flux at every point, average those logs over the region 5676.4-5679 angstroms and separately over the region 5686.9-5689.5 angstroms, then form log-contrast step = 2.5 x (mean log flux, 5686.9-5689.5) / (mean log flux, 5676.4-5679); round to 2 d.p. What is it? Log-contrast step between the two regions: 2.34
